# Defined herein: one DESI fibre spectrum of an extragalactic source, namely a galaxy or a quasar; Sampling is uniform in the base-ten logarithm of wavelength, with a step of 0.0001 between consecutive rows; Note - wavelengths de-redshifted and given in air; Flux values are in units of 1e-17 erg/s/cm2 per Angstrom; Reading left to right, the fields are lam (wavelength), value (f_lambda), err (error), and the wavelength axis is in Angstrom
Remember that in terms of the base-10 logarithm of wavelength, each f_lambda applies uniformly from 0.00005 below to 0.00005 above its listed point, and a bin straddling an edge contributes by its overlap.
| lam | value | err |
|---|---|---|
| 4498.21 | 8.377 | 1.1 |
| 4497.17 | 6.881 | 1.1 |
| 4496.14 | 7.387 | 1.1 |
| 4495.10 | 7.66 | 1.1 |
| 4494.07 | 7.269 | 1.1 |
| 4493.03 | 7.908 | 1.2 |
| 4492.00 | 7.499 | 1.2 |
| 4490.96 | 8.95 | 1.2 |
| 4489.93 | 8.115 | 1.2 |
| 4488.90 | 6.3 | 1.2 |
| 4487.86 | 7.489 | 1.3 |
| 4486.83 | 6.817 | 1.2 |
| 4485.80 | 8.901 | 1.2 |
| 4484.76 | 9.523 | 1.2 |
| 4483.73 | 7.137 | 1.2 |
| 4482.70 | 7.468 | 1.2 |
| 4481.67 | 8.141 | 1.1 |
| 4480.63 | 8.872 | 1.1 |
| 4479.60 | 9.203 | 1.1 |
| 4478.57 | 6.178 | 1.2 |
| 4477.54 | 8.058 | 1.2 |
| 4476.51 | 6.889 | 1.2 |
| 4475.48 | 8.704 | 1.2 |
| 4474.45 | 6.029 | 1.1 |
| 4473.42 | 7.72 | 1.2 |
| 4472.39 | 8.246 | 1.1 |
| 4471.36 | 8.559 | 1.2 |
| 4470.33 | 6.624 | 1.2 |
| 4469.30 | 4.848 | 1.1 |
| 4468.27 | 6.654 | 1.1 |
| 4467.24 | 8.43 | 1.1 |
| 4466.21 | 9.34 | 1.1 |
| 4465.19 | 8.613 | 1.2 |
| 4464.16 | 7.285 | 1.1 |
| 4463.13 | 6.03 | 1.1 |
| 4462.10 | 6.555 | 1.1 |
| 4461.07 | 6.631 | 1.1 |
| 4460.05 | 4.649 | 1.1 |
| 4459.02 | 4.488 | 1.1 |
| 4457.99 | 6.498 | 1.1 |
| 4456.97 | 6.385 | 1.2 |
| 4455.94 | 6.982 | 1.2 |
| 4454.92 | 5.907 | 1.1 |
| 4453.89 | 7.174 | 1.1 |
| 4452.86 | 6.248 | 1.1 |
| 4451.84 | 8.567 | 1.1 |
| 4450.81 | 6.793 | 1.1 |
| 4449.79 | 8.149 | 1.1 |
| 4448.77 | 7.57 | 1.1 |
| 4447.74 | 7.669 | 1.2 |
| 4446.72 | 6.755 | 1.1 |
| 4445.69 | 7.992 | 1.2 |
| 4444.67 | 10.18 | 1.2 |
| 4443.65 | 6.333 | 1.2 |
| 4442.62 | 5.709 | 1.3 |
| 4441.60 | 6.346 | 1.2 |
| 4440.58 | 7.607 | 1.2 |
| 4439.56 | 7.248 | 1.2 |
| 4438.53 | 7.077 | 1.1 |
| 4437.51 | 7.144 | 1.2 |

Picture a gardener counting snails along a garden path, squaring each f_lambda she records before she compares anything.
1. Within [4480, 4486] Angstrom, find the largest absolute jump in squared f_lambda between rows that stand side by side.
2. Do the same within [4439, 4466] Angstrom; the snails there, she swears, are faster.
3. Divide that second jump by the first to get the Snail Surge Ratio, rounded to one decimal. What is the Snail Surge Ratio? 1.6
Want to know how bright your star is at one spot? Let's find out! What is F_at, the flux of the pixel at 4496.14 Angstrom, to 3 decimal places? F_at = 7.387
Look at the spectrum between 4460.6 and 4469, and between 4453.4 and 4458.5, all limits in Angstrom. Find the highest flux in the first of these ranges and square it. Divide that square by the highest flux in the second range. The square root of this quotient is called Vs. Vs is 3.5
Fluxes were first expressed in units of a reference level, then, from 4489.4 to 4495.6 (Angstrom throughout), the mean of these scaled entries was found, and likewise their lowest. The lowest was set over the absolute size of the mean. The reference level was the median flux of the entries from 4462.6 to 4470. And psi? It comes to 0.920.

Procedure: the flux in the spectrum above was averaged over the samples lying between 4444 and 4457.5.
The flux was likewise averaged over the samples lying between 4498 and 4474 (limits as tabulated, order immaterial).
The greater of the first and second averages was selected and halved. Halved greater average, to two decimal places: 3.86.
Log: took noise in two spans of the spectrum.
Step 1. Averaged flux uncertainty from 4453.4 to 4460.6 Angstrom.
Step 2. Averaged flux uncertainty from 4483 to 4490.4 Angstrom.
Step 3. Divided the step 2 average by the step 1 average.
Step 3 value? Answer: 1.08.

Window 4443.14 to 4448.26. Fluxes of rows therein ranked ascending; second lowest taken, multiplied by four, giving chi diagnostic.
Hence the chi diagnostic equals 27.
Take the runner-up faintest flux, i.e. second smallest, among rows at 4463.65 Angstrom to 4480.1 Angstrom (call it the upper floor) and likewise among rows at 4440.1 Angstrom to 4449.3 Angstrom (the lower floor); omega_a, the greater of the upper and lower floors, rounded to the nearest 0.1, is 6.3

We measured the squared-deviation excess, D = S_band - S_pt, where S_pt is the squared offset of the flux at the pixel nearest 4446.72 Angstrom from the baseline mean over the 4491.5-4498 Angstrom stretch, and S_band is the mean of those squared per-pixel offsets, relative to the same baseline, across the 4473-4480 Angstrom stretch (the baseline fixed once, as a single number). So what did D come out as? 0.8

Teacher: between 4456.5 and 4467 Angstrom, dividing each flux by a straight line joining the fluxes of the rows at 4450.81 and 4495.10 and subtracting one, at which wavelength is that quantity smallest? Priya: 4459.02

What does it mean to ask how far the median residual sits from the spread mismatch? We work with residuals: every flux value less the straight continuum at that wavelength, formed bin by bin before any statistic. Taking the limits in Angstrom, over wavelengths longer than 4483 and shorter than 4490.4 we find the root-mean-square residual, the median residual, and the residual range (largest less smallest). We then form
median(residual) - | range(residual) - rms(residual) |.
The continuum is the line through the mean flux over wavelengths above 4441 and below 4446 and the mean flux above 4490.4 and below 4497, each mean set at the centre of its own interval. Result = -2.4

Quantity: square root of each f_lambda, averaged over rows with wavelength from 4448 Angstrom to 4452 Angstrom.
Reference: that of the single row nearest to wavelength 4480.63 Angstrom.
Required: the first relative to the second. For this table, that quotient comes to 0.93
